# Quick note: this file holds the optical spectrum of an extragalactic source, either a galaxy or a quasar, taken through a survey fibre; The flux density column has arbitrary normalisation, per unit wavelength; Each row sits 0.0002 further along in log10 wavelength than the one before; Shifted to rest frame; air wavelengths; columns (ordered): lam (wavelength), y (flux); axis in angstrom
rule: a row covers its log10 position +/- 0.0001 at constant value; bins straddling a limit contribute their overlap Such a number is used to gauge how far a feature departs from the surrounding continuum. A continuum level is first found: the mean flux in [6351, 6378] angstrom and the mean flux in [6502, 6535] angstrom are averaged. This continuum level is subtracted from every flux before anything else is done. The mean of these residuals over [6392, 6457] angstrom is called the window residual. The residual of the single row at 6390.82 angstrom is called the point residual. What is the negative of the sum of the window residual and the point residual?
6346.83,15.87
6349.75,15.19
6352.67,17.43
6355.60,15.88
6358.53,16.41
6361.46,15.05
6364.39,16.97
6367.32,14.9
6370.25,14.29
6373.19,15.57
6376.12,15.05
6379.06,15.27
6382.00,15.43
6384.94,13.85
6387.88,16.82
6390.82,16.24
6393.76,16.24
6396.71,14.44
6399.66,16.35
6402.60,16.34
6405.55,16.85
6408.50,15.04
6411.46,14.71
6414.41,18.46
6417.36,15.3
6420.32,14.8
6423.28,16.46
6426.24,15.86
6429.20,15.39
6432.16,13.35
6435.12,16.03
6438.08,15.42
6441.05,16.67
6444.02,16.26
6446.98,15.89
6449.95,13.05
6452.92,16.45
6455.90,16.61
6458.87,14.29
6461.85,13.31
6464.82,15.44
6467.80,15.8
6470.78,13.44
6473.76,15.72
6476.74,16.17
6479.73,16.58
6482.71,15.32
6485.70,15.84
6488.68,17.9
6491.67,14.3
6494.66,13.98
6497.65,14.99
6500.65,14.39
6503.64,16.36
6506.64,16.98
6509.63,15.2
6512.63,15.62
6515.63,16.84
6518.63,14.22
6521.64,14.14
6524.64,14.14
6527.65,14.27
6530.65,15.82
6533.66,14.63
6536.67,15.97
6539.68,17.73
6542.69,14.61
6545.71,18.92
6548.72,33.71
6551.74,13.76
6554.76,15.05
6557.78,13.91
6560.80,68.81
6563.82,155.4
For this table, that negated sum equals -0.95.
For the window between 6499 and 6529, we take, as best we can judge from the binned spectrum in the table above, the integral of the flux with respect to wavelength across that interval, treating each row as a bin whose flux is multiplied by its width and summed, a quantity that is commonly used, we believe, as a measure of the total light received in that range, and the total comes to 456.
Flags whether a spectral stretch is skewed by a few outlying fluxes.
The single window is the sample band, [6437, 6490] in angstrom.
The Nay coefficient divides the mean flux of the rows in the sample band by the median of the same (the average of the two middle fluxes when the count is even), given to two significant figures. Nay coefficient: 0.98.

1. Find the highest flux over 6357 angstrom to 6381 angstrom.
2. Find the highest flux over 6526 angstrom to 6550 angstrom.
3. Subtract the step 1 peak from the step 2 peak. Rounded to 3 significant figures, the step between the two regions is 16.7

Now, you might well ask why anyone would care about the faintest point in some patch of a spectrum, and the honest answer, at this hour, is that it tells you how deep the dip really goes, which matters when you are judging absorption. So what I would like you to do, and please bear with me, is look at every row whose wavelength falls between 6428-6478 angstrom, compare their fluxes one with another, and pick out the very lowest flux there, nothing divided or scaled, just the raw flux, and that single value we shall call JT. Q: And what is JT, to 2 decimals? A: 13.05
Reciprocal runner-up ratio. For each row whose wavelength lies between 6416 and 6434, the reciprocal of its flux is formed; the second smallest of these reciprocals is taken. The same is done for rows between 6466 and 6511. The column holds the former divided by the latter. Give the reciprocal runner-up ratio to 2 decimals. 1.07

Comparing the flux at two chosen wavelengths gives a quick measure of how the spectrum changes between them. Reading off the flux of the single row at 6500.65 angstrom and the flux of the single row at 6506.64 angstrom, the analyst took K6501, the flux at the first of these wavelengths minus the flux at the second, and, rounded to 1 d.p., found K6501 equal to -2.6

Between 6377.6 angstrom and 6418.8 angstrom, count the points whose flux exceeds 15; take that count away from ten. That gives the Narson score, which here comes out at -1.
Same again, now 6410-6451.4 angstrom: 0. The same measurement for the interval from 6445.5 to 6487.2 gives 0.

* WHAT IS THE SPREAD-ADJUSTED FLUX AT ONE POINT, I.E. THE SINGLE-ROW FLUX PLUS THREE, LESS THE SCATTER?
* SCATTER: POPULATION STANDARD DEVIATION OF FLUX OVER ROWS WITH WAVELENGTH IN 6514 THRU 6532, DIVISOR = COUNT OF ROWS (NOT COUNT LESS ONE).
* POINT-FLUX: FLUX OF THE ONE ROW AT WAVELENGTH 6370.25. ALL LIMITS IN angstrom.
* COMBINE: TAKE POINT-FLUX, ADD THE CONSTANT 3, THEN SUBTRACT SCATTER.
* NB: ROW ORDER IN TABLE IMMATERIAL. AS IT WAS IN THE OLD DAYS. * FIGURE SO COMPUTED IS 16.2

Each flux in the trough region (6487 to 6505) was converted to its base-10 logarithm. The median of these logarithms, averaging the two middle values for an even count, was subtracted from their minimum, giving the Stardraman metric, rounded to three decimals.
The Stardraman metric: -0.021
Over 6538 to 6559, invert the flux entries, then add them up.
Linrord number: 0.42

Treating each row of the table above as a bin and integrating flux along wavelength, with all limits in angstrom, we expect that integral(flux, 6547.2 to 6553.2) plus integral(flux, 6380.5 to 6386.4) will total 229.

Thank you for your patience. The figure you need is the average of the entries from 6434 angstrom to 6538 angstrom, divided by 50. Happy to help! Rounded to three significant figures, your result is 0.307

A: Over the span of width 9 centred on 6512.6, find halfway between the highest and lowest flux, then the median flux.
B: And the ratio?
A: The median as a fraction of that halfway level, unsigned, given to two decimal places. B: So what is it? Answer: 0.98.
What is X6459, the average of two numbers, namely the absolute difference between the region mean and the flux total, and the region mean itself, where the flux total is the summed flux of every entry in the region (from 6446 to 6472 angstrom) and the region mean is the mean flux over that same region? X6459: 67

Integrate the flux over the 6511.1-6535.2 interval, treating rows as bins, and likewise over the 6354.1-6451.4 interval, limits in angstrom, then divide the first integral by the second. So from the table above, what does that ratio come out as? 0.2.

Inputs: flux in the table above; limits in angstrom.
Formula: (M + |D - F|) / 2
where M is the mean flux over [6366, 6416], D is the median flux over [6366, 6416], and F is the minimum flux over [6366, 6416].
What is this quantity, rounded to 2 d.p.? 8.61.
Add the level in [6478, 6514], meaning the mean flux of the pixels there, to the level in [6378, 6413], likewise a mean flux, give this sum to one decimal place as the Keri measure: 31.3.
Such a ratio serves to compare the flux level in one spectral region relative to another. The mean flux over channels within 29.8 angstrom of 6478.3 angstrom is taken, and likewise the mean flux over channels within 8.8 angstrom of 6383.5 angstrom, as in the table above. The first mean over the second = 0.99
